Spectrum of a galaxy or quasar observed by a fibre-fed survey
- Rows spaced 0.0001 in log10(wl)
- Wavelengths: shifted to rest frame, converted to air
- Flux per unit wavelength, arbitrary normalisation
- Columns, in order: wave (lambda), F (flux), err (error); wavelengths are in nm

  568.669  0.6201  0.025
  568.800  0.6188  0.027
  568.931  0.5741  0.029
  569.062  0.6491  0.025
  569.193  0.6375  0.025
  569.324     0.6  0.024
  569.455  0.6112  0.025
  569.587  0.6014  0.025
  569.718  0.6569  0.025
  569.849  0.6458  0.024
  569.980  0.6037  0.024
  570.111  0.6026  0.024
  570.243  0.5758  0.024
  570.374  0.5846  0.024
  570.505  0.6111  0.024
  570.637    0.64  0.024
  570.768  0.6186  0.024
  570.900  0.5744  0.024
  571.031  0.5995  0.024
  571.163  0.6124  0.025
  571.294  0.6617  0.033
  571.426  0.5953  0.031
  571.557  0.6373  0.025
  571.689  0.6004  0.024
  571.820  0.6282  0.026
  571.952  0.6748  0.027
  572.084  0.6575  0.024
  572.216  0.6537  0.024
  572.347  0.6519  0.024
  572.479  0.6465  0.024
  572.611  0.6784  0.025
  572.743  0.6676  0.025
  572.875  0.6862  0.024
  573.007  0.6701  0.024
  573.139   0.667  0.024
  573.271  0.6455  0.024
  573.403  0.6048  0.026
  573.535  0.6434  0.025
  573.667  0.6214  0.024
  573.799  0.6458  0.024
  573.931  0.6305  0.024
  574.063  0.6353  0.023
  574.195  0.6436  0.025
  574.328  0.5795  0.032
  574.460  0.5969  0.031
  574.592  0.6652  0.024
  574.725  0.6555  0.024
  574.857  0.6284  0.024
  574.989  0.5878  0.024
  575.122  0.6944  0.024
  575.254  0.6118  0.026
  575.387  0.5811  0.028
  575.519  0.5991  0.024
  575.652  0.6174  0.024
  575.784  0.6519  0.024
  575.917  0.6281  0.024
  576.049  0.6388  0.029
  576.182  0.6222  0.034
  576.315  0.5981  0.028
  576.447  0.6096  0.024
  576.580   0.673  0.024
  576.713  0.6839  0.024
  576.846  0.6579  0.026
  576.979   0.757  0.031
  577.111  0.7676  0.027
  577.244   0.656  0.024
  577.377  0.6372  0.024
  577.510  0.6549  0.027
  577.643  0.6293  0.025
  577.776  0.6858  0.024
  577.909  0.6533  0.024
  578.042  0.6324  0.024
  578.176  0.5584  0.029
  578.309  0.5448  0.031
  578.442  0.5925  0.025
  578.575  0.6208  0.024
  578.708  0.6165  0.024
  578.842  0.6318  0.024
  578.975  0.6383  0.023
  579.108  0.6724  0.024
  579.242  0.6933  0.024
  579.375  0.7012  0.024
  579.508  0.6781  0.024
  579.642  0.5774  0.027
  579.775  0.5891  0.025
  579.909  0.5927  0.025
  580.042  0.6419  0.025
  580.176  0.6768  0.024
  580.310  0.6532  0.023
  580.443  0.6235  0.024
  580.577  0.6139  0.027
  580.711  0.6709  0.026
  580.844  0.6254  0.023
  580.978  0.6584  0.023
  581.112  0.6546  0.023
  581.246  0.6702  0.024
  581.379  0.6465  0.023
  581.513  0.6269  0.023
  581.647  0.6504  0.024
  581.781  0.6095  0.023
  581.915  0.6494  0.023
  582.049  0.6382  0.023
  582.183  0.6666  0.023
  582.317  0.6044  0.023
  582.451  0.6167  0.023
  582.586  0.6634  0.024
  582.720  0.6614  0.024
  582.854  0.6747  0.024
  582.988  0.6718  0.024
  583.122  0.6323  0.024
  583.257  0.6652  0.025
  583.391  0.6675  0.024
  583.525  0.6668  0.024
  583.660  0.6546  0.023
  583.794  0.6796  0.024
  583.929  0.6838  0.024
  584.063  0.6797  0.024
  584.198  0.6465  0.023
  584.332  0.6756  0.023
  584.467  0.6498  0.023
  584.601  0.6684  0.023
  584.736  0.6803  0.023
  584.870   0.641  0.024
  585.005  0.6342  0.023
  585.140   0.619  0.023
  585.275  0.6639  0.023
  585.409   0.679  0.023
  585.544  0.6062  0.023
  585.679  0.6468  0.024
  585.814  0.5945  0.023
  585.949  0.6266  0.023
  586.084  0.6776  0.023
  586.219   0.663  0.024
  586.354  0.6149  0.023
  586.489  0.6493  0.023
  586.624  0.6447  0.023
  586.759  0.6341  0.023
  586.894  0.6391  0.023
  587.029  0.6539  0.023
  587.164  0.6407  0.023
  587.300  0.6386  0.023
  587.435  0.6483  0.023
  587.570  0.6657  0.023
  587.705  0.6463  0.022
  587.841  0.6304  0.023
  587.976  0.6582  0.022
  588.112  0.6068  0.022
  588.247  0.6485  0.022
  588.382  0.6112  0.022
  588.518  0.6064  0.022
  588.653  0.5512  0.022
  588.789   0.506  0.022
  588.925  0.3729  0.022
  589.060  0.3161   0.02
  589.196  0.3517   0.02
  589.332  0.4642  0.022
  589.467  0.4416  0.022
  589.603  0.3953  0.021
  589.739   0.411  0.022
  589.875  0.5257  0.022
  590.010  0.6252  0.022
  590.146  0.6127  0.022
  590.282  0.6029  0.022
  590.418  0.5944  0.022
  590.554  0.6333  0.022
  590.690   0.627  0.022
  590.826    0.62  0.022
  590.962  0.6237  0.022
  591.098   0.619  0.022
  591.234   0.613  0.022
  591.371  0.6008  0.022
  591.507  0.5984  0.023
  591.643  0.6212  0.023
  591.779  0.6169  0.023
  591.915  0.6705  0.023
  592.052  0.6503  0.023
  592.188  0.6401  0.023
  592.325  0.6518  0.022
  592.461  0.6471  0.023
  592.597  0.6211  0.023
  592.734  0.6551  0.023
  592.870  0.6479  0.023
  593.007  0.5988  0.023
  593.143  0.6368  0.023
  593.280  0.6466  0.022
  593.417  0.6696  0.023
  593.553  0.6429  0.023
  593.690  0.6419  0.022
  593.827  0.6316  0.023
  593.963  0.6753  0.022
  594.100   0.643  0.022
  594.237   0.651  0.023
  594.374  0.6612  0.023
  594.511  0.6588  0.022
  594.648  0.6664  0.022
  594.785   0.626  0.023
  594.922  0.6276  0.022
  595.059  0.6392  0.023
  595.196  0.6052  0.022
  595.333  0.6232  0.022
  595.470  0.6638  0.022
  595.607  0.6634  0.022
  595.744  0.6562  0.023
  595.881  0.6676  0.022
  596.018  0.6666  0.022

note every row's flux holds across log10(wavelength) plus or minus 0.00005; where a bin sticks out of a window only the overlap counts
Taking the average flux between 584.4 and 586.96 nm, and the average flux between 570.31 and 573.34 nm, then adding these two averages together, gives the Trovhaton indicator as 1.28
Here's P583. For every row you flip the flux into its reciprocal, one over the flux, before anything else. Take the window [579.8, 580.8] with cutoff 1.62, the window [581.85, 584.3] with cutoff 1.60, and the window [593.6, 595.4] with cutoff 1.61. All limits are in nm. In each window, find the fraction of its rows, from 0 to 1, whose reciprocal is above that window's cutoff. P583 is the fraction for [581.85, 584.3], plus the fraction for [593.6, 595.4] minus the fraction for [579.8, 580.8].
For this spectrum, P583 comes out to -0.1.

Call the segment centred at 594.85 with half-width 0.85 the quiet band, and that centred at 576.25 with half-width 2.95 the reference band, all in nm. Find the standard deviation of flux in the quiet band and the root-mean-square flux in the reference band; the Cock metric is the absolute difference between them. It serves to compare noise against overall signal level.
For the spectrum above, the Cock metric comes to 0.62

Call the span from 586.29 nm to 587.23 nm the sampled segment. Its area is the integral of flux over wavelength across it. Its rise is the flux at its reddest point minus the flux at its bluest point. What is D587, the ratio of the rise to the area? 0.04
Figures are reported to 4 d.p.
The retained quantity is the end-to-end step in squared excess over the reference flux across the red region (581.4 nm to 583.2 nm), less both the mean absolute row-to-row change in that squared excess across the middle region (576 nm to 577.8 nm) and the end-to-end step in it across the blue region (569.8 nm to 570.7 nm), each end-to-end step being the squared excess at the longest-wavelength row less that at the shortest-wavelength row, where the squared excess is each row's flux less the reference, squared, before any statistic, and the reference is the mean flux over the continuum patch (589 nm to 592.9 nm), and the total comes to -0.0062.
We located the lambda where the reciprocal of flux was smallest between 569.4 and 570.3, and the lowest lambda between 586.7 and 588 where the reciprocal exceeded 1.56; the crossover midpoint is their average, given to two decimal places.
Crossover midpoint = 578.24 nm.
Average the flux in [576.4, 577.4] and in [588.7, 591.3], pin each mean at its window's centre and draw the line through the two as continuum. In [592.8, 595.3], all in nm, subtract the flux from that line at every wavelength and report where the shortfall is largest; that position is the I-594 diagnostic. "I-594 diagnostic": 593.007 nm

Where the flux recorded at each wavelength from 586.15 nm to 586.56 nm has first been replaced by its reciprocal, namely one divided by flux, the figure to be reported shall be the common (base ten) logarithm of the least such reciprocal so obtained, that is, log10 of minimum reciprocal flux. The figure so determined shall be 0.178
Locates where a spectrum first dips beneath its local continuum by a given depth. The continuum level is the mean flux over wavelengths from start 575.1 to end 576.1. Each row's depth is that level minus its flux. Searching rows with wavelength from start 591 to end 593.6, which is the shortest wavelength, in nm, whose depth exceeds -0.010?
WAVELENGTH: 591.098 nm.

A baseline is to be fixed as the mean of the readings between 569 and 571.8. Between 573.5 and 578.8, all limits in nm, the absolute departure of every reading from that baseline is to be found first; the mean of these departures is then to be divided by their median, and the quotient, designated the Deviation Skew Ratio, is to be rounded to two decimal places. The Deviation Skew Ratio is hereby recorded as 1.27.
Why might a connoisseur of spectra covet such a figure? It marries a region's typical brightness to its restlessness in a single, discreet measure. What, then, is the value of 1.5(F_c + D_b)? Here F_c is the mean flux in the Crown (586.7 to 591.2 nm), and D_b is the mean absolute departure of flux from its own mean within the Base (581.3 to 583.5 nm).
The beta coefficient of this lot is 0.88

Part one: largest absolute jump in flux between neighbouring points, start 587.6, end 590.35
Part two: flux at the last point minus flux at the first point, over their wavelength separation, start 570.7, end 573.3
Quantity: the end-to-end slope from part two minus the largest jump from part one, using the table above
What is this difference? -0.122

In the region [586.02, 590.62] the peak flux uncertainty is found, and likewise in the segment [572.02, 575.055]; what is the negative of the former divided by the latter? -0.75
